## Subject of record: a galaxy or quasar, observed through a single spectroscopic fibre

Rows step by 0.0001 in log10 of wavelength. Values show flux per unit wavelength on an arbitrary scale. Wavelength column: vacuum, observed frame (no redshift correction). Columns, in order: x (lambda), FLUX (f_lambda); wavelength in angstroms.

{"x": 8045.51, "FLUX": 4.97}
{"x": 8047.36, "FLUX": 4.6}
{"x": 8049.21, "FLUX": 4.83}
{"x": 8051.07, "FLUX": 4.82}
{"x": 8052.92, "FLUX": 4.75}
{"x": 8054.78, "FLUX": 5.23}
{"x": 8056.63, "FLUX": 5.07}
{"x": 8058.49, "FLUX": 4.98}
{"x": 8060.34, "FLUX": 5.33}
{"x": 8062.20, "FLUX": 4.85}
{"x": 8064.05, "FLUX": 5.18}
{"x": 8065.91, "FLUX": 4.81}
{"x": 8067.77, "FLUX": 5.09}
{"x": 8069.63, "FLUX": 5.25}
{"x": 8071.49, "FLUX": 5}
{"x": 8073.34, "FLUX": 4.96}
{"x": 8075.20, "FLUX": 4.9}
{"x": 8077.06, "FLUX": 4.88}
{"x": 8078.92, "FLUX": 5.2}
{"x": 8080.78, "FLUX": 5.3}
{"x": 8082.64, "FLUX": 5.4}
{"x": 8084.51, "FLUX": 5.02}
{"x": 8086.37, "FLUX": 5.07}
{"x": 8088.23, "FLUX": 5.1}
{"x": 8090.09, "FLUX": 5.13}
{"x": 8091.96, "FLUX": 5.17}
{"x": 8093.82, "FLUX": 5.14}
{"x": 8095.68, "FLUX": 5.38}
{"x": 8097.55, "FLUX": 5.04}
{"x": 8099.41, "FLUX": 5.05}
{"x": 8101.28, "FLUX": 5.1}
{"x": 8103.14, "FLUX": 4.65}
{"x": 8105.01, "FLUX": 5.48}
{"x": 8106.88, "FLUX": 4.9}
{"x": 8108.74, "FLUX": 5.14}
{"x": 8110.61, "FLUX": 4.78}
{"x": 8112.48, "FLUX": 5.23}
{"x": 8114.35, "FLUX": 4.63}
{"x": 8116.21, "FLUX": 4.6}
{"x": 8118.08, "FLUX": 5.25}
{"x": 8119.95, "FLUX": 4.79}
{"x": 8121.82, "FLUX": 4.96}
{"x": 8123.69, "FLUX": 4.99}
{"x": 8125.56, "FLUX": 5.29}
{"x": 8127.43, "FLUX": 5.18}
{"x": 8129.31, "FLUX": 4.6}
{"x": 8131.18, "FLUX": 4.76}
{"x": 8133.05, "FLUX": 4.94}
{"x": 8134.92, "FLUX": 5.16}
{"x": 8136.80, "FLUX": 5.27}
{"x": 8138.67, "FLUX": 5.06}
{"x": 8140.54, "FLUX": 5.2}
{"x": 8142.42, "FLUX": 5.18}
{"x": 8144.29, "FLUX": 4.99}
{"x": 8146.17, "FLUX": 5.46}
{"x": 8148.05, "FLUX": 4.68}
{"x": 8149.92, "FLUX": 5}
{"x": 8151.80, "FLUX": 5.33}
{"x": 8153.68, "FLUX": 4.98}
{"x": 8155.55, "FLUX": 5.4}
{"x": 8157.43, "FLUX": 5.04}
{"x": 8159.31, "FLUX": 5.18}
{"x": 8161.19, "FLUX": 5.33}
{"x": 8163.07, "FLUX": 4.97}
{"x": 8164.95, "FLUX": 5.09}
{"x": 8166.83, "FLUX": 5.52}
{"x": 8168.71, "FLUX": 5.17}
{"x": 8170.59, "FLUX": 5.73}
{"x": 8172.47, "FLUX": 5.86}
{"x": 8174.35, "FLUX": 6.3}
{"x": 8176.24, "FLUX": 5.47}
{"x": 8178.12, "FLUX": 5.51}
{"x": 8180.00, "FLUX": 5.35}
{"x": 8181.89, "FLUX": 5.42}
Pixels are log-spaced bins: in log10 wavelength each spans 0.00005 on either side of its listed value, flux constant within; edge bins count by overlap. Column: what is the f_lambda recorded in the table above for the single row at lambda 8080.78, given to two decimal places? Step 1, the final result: 5.30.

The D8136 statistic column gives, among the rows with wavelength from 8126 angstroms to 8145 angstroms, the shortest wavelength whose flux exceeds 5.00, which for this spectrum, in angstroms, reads 8127.43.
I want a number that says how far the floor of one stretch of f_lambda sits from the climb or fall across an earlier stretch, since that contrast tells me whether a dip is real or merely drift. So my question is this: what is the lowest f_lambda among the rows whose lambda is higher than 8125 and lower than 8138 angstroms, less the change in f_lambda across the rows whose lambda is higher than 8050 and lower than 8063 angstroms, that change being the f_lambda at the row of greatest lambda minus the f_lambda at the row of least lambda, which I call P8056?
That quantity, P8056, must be 4.6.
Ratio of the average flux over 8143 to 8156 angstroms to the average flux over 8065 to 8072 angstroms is 1.02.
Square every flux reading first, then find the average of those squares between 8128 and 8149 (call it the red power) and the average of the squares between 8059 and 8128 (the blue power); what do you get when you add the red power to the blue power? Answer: 51.0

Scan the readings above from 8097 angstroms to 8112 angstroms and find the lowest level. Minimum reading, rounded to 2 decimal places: 4.65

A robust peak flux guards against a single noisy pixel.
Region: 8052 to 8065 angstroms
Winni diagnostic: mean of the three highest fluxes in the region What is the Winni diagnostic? 5.247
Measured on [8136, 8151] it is 5.310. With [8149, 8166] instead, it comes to 5.353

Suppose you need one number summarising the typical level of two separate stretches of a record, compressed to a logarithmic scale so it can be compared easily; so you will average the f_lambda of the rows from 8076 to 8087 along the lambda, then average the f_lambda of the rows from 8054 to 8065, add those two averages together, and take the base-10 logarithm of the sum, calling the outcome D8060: 1.011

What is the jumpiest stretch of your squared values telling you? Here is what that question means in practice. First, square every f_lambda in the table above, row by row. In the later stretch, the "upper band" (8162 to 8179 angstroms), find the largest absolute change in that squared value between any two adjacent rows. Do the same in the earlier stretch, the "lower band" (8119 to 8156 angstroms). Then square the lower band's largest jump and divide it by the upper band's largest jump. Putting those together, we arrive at 6.4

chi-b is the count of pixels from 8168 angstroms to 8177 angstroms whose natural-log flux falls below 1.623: 0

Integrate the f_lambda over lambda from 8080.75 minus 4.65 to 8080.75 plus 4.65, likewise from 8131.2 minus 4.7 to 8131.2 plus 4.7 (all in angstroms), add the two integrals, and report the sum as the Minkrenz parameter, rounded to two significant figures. 94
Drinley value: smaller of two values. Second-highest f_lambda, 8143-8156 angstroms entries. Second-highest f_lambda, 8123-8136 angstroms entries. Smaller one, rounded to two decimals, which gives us 5.18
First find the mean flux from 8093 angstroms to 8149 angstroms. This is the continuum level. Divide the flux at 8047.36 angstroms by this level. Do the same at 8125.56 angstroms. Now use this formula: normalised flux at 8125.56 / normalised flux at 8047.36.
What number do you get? 1.15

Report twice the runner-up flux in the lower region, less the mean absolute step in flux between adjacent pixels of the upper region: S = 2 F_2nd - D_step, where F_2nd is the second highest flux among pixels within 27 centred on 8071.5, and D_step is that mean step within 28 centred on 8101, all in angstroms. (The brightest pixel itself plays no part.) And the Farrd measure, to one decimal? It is 10.4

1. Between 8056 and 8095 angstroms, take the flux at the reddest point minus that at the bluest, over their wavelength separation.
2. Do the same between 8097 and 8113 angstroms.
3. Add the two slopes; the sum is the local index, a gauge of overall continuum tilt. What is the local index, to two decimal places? 0.01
